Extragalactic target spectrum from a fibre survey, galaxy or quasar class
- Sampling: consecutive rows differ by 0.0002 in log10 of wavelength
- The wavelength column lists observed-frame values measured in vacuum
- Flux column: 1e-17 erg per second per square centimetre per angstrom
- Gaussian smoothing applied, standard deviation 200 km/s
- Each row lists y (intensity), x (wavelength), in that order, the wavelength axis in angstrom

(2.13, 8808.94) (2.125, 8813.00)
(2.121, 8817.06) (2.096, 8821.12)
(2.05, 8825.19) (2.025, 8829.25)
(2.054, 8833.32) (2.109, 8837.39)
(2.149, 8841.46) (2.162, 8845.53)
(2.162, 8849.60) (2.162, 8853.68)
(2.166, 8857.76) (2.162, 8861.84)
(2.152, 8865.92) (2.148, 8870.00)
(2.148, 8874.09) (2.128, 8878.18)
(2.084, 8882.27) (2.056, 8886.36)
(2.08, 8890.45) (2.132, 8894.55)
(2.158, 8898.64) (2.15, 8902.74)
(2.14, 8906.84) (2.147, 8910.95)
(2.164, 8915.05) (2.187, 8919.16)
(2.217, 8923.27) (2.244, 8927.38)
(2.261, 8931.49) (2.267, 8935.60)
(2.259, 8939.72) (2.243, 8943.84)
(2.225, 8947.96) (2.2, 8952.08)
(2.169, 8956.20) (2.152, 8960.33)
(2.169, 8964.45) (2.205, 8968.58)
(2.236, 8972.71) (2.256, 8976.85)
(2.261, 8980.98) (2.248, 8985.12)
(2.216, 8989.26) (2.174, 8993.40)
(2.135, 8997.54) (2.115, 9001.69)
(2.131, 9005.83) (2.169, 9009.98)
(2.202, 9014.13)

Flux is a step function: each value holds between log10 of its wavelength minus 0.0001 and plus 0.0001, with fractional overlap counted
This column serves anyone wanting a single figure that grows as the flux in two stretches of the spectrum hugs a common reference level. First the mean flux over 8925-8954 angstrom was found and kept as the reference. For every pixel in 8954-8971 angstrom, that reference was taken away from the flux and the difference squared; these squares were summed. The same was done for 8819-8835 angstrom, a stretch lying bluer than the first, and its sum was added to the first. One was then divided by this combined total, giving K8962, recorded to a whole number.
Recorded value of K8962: 6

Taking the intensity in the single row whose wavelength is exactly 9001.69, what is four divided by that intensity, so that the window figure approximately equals 1.89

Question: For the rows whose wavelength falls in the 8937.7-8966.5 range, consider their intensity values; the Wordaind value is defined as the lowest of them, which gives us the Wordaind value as 2.152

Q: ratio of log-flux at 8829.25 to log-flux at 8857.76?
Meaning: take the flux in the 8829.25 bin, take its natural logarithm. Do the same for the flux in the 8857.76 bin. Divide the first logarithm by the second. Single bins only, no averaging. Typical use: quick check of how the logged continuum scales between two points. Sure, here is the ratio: 0.91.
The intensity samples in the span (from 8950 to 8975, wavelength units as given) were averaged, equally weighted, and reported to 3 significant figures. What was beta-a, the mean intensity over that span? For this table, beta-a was 2.19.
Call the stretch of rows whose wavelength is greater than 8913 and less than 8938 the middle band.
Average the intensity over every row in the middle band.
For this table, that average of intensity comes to 2.22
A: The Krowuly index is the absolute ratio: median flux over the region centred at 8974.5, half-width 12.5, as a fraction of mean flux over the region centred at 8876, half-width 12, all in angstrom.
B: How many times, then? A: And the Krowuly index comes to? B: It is 1.06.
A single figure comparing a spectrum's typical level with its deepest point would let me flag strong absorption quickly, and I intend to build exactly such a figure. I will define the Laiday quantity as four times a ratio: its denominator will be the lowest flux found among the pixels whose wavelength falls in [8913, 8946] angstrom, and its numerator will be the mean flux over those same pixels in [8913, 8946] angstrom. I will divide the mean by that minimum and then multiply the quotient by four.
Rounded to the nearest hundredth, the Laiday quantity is 4.12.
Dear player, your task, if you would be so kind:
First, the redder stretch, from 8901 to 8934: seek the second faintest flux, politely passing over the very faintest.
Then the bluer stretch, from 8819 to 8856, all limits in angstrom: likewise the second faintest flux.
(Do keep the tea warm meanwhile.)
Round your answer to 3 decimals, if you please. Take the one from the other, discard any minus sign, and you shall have 0.097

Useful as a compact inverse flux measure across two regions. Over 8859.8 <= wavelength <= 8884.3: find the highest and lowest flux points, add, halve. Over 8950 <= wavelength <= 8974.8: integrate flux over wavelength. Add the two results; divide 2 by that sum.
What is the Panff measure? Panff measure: 0.0355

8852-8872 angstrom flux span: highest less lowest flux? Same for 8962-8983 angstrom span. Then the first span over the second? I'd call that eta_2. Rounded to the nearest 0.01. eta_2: 0.20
